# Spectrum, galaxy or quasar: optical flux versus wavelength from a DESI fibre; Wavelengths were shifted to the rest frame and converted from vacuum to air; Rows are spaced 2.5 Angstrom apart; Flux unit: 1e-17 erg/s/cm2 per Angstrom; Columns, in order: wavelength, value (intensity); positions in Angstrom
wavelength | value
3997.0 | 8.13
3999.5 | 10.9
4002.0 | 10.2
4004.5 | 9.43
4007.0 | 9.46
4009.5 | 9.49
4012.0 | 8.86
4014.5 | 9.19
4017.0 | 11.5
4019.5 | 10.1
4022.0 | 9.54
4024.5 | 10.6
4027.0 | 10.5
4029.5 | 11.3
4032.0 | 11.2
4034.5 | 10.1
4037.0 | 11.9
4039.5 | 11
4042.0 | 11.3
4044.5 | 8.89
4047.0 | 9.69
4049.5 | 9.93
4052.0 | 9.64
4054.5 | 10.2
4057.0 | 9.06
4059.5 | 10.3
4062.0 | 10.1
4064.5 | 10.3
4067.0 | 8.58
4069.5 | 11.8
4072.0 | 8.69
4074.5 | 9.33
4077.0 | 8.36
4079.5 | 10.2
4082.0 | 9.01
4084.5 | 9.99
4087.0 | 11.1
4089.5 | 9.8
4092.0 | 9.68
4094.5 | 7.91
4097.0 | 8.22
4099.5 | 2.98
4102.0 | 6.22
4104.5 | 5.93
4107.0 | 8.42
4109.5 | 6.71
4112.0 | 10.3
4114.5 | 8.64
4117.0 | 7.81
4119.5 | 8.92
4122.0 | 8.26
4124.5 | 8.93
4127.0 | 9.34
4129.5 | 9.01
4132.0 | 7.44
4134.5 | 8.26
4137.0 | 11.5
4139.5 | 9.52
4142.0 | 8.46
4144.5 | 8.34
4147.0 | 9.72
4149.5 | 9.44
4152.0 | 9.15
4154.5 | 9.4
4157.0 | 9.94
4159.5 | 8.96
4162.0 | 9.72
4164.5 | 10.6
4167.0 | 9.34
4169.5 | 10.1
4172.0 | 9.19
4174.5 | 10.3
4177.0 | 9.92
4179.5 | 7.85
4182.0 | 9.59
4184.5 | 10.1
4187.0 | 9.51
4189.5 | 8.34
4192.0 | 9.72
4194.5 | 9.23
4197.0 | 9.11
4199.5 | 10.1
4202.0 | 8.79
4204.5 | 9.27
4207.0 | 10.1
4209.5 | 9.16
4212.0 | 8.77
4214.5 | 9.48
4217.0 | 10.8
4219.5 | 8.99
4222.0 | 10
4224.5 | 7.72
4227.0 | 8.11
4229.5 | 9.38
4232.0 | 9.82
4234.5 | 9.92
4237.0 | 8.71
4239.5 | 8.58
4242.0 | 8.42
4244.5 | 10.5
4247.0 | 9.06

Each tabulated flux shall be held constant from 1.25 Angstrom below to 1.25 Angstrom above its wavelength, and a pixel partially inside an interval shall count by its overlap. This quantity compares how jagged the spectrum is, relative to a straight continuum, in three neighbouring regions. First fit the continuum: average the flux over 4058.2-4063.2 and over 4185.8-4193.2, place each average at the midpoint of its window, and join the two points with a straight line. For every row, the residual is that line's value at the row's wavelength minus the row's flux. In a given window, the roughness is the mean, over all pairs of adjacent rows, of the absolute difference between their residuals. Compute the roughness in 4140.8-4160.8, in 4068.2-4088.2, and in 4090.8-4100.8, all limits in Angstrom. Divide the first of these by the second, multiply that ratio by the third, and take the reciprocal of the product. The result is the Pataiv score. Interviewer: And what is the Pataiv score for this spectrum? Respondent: 1.1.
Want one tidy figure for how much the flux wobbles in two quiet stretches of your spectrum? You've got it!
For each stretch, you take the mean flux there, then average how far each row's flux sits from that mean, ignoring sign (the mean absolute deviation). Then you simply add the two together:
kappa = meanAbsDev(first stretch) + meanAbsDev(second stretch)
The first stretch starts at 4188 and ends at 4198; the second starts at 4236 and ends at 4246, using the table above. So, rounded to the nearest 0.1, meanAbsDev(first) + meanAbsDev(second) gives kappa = 1.1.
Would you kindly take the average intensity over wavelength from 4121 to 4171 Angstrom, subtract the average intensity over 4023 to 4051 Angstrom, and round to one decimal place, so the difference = -1.3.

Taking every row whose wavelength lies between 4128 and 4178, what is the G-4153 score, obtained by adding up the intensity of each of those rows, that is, 188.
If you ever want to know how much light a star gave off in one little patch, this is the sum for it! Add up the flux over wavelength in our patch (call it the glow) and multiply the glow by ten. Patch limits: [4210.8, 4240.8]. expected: 2757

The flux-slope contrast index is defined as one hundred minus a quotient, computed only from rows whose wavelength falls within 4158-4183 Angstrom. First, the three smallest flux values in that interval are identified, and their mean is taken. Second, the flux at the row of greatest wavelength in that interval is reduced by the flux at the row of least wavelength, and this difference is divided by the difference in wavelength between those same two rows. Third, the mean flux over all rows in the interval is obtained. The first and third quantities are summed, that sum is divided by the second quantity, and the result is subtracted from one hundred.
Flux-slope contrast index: -551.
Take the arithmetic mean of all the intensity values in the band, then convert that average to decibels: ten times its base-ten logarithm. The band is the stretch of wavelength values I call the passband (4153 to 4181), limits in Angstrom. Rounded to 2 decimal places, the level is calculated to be 9.81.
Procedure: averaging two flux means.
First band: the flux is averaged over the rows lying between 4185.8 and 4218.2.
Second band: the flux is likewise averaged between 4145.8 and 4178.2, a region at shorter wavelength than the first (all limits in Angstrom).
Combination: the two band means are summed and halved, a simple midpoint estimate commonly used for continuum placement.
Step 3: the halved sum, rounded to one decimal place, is 9.5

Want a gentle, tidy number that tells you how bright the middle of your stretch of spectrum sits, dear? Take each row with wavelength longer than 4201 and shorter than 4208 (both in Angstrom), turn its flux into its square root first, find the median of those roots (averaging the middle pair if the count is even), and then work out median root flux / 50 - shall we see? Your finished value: 0.0609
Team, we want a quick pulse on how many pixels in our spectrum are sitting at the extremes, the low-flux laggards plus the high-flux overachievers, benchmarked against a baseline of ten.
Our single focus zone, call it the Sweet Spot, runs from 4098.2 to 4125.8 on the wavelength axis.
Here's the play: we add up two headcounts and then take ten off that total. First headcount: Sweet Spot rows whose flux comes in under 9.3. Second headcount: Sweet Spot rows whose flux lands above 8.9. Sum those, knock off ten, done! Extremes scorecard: 3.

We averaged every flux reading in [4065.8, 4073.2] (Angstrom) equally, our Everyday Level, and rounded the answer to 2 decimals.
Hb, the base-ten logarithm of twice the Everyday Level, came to 1.29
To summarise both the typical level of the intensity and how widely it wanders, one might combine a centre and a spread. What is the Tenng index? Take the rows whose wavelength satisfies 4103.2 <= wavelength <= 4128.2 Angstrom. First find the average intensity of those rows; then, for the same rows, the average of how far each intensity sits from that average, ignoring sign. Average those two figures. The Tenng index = 4.62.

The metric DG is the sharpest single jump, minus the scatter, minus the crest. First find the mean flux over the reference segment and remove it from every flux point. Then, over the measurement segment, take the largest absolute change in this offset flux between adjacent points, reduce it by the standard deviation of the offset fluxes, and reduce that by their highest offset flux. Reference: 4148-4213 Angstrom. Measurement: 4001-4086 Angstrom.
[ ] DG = -0.2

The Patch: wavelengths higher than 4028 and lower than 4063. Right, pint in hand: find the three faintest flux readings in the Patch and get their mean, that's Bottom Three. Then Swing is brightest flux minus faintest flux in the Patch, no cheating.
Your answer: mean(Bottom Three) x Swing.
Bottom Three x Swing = 28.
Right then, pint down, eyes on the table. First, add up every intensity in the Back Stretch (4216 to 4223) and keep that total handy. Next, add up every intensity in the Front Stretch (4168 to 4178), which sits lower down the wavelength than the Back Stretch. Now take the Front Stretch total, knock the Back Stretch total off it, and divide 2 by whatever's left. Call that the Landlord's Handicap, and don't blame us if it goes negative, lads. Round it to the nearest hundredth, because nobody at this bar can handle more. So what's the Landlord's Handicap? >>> 0.21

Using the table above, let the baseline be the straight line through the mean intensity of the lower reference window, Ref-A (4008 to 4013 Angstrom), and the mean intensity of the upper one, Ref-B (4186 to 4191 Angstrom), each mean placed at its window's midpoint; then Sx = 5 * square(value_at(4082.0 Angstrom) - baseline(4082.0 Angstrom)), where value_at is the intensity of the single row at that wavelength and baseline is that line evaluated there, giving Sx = 0.0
